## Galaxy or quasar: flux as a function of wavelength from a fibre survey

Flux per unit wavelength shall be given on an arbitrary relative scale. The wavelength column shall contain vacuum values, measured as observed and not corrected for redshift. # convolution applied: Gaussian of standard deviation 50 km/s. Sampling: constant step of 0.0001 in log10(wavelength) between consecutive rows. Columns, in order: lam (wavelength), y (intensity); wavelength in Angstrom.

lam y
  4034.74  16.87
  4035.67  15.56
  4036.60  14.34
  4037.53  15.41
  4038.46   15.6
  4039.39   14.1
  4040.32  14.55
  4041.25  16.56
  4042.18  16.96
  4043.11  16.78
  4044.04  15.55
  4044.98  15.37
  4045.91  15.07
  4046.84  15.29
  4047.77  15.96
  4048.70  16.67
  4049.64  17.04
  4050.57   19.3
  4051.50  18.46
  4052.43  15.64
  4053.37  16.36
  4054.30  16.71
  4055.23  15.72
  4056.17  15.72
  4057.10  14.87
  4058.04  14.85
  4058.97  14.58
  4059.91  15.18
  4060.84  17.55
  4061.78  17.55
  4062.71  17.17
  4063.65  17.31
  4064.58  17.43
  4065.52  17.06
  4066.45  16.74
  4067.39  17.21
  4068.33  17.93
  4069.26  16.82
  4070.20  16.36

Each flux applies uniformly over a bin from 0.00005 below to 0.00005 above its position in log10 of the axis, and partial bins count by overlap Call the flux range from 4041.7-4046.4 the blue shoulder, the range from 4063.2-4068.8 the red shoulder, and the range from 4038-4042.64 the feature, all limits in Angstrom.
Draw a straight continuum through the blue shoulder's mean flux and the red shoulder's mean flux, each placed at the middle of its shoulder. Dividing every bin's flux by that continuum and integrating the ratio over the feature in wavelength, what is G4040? 4.60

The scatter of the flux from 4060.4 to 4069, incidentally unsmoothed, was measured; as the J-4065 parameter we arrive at 0.3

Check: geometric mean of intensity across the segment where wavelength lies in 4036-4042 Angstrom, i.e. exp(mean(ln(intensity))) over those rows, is 15.1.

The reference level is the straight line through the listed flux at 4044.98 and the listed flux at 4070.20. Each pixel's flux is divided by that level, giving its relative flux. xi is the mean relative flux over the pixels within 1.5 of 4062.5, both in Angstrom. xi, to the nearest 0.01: 1.08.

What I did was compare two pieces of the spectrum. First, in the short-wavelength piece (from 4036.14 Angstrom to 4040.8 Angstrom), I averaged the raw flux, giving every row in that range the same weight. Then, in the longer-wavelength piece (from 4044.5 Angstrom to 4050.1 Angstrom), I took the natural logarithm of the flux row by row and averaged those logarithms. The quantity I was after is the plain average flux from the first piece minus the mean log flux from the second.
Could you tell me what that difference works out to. 12.0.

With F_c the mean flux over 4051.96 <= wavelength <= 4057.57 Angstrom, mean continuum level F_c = 15.8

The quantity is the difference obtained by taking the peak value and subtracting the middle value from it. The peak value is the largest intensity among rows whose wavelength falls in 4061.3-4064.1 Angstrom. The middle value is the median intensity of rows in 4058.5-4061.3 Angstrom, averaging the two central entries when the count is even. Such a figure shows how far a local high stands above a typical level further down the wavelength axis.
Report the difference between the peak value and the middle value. 2.37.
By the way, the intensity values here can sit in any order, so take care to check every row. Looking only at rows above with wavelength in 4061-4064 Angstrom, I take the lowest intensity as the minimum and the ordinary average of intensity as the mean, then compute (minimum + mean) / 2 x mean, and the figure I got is 299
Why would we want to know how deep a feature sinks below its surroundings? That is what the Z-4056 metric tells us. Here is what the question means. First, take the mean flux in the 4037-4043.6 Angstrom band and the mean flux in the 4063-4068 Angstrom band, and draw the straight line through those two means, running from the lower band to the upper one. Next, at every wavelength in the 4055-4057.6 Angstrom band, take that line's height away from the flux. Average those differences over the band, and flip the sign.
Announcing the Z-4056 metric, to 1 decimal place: 1.2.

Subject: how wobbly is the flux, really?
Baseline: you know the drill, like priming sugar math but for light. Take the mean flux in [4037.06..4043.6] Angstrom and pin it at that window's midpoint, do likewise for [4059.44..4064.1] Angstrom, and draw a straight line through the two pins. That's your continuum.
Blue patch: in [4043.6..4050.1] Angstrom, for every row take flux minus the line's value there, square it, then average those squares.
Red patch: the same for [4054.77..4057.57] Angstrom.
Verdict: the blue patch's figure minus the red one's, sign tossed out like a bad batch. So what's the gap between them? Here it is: 1.2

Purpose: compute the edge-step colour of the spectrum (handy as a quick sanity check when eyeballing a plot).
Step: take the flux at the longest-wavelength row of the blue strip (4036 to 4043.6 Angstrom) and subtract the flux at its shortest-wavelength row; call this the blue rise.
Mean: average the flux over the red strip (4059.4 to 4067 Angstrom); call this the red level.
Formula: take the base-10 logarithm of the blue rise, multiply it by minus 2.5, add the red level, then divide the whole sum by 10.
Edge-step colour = 1.60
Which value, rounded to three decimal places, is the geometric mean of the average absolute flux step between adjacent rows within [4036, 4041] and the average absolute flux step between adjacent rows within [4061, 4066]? 0.450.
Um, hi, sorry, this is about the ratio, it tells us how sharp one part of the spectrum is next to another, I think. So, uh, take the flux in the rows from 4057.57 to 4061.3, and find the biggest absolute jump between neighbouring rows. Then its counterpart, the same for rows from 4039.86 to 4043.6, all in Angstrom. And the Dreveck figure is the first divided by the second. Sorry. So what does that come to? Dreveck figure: 1.2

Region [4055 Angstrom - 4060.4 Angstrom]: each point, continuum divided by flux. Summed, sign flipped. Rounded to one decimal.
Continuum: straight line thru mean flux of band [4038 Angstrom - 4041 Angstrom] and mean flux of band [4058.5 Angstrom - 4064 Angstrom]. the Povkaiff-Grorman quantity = -6.4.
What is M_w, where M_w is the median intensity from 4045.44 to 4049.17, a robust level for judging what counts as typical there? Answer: 15.6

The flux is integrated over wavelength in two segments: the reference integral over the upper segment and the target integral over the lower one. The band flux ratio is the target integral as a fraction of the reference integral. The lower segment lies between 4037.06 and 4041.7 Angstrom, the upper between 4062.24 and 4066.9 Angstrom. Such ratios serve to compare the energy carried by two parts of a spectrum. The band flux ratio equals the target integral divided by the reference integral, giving 0.88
